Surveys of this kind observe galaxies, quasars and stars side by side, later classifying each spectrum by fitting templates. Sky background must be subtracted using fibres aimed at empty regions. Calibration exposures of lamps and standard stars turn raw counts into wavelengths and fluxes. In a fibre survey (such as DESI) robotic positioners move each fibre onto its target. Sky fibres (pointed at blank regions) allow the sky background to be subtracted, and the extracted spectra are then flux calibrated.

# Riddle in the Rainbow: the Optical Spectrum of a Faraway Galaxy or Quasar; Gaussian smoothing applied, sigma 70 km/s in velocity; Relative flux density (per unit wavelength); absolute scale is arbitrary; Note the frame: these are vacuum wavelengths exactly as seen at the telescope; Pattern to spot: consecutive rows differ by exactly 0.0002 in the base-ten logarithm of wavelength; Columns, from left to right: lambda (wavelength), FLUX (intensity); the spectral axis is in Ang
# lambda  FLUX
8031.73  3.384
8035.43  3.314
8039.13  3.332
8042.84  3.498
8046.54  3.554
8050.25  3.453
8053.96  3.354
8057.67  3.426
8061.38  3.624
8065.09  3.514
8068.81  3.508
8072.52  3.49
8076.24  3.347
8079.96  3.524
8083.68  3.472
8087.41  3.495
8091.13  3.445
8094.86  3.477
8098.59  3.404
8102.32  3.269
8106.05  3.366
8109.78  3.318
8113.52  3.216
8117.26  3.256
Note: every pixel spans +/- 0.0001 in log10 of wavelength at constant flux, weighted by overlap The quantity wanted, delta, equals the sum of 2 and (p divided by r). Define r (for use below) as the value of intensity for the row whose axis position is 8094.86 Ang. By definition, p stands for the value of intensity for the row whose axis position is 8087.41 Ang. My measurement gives 3.01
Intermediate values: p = 3.495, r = 3.477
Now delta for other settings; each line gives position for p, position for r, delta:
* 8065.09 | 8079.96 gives 3.00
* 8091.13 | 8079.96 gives 2.98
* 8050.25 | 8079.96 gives 2.98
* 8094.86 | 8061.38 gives 2.96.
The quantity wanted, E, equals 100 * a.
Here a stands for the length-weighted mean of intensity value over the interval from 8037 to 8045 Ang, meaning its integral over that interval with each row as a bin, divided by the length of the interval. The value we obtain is 342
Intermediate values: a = 3.42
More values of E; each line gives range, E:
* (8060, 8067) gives 356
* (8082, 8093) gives 347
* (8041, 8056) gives 346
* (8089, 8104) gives 340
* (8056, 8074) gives 352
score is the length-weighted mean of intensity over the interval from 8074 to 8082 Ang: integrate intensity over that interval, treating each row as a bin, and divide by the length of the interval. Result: 3.44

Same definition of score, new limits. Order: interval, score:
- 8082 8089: 3.48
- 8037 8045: 3.42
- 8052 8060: 3.40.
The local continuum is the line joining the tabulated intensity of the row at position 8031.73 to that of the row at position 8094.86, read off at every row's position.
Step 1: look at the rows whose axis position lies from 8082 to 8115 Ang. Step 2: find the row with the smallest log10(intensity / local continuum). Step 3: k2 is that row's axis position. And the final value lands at 8113.52 Ang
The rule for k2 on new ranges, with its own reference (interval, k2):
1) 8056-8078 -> 8076.24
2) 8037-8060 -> 8039.13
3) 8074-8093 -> 8076.24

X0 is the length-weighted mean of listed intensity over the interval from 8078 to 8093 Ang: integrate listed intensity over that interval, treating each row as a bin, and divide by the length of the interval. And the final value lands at 3.48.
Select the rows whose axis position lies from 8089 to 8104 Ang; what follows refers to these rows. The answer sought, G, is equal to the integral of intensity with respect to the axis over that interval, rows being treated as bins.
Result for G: 51.0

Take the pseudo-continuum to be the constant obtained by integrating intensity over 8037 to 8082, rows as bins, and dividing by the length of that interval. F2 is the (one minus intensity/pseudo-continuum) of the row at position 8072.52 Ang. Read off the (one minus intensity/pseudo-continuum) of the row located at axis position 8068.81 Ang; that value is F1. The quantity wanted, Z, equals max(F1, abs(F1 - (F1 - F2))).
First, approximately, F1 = -0.01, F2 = -0.006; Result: 0.01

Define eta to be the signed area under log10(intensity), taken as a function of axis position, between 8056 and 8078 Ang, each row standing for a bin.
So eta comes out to 11.9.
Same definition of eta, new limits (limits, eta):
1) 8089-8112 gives 12.2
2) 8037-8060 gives 12.3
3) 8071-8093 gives 11.9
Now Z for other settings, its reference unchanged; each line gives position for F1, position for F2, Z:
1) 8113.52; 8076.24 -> 0.07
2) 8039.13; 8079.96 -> 0.04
